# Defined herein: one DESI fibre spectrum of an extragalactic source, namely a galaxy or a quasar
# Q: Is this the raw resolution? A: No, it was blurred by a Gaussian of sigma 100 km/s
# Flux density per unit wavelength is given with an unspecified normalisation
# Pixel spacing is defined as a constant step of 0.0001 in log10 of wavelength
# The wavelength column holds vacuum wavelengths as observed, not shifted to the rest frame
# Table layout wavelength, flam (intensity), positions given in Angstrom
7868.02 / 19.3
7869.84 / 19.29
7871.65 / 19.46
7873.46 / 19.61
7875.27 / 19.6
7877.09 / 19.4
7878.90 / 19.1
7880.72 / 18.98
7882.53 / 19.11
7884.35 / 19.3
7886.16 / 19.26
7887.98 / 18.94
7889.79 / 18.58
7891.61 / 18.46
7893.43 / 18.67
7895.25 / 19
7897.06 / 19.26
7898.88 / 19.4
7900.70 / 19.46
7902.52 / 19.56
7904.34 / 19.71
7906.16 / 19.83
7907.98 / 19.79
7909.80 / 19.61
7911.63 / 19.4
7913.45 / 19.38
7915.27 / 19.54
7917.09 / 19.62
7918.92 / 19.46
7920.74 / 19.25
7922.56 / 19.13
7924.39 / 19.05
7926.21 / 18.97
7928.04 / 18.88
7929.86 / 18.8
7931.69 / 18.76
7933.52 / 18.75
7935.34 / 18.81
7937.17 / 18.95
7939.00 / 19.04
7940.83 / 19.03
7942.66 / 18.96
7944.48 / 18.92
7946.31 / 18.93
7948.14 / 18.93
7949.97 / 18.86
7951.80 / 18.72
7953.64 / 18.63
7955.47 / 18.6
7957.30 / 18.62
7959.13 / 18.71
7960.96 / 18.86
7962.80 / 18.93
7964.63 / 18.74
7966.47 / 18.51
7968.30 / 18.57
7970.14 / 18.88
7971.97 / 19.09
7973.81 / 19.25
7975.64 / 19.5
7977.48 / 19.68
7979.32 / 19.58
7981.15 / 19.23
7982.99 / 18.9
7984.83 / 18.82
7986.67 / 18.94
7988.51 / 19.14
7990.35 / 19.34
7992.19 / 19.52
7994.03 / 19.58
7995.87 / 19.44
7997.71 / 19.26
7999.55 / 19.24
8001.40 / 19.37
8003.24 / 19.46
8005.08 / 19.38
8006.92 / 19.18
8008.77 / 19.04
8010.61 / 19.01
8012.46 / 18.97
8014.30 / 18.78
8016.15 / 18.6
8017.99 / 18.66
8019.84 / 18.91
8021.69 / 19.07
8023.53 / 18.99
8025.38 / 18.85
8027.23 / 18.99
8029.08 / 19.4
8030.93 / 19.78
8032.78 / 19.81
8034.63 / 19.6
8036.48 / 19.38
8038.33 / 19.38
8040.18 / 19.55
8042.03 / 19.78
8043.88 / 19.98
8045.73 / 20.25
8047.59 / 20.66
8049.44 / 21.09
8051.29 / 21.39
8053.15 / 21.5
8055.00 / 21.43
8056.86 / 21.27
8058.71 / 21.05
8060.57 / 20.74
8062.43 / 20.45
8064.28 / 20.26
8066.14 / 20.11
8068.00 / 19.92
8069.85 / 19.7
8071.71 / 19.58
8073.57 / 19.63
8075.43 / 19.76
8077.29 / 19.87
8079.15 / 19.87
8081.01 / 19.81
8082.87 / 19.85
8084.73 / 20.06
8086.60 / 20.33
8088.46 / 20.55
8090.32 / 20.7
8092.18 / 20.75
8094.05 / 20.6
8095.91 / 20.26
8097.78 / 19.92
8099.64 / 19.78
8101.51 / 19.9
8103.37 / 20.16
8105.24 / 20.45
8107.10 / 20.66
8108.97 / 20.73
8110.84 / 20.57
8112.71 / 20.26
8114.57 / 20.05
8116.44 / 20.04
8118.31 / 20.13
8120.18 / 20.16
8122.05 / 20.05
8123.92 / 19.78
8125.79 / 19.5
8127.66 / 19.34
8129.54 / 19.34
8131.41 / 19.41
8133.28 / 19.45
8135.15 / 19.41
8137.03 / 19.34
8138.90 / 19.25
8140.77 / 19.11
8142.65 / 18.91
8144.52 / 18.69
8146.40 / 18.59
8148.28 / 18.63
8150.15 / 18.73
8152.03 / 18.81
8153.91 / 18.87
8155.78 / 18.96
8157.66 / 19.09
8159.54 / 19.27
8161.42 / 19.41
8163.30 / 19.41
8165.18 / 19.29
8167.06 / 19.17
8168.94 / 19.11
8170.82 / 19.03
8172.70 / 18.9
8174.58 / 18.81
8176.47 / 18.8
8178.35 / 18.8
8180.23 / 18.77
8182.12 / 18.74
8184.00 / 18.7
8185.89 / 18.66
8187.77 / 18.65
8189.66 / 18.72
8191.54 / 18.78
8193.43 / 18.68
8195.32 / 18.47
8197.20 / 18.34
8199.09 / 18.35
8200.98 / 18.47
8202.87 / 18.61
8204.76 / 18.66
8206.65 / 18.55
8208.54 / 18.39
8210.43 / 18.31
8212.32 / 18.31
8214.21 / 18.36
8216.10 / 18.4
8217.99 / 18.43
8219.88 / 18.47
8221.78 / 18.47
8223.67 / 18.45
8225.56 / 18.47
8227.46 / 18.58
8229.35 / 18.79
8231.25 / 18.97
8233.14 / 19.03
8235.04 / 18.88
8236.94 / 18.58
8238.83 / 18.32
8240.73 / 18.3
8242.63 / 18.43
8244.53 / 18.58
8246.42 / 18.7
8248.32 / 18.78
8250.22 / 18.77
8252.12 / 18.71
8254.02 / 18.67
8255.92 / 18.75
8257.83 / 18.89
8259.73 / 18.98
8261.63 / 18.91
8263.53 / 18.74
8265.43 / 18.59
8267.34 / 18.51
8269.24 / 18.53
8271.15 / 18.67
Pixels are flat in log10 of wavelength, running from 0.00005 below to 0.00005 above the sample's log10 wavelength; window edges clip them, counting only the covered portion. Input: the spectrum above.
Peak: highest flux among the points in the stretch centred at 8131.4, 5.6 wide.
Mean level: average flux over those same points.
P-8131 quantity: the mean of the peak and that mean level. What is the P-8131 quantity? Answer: 19.4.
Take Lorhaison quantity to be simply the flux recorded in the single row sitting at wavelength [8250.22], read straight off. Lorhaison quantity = 18.77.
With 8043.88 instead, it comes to 19.98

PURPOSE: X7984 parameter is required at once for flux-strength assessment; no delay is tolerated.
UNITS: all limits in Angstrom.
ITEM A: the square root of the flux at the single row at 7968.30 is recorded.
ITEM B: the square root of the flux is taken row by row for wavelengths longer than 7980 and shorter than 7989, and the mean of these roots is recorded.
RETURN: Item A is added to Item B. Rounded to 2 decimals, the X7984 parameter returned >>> 8.67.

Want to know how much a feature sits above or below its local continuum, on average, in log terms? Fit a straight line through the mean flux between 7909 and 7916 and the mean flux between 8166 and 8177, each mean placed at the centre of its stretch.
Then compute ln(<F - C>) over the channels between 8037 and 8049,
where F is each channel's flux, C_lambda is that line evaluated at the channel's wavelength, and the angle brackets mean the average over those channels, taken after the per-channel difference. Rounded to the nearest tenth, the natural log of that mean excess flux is -0.3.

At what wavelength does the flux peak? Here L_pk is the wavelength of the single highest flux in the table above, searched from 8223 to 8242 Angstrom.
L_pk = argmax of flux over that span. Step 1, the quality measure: 8233.14 Angstrom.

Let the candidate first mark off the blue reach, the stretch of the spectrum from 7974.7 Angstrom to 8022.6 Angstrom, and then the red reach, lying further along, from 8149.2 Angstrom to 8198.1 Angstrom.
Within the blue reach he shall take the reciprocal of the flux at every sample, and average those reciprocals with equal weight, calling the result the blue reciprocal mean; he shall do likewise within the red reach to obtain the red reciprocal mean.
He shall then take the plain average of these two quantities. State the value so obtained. 0.0526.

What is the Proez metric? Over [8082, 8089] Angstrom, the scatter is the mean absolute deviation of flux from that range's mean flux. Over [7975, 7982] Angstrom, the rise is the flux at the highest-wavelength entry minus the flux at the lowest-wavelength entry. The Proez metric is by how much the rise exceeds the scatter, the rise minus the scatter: -0.51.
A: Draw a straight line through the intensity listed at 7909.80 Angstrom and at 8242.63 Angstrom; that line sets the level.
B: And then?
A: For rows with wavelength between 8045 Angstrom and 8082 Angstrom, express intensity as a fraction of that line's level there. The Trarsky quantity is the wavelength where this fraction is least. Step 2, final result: 8071.71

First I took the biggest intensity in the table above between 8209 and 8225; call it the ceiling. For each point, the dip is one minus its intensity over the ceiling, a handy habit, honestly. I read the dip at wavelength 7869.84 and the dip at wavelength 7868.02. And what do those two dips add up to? -0.089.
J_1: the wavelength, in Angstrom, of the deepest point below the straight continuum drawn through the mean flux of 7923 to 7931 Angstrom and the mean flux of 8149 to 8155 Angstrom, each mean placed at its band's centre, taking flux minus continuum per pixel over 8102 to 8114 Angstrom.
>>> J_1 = 8103.37 Angstrom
